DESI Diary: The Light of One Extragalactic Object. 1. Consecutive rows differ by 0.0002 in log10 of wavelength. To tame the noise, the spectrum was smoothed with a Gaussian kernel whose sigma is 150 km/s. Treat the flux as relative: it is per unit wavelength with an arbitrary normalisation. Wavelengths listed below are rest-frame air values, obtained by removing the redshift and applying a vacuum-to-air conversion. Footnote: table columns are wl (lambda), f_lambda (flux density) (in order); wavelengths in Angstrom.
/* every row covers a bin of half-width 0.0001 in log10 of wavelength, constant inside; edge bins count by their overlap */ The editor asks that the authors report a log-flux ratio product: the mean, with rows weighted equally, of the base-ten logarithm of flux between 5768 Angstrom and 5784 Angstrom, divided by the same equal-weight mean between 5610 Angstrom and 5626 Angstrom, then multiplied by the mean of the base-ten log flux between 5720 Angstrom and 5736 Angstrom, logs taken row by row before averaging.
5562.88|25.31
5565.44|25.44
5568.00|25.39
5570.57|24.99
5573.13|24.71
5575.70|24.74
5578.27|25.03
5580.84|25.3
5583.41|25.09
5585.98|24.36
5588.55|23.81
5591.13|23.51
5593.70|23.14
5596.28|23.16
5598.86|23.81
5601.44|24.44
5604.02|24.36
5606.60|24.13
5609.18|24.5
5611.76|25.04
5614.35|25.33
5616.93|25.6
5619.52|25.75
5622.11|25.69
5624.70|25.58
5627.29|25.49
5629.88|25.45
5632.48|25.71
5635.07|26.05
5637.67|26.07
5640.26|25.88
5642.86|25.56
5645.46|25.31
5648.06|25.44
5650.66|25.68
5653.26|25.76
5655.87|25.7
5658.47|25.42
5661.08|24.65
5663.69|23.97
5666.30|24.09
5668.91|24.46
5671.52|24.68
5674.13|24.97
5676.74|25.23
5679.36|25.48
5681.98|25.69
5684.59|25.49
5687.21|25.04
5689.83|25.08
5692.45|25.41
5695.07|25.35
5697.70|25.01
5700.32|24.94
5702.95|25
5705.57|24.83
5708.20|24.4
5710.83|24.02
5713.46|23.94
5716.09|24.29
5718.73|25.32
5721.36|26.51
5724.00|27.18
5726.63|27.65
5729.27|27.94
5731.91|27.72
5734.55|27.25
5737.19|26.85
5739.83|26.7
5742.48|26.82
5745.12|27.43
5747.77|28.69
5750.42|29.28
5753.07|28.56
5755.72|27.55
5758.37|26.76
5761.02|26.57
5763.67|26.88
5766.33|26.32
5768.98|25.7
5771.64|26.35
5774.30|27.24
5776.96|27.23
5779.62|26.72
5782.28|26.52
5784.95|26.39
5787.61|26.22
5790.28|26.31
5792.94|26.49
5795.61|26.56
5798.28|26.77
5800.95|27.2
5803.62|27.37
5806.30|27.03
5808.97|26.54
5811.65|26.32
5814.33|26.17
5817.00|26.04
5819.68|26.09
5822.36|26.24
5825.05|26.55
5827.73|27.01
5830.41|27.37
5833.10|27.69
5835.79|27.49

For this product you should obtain 1.46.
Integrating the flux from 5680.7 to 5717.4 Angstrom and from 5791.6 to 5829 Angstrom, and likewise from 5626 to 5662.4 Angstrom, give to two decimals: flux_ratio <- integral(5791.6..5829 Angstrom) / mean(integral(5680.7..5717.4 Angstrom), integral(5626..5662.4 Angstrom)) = 1.08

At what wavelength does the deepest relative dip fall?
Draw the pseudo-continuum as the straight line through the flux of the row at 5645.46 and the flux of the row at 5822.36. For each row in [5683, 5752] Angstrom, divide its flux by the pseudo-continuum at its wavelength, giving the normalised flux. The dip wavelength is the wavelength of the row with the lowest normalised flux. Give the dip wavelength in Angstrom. 5713.46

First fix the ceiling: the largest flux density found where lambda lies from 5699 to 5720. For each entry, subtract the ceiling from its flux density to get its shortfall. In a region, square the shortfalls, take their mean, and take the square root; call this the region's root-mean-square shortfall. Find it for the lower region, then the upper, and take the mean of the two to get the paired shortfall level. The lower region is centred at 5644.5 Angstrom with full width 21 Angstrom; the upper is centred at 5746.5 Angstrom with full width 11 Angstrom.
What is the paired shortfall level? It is 1.69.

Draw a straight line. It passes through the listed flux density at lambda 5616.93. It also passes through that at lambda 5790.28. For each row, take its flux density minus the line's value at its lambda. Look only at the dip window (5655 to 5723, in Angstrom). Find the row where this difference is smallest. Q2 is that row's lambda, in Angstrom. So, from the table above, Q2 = 5713.46 Angstrom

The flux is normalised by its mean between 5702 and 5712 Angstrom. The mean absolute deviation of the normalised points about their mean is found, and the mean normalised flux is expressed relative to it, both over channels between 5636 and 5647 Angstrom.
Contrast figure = 95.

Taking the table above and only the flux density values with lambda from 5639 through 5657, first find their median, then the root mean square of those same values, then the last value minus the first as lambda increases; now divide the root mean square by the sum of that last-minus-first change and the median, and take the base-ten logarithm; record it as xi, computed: 0.00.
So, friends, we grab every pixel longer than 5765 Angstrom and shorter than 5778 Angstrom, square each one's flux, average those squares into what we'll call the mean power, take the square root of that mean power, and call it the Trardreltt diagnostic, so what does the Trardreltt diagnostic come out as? 26.6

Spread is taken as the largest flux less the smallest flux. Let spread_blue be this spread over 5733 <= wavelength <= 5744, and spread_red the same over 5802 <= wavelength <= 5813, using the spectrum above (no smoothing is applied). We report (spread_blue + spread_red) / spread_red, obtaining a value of 1.52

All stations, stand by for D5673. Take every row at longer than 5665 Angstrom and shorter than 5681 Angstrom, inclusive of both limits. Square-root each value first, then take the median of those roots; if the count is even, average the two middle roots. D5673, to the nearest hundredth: 4.98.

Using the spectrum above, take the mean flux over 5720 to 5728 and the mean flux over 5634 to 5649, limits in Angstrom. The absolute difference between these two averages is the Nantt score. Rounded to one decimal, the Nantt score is 1.4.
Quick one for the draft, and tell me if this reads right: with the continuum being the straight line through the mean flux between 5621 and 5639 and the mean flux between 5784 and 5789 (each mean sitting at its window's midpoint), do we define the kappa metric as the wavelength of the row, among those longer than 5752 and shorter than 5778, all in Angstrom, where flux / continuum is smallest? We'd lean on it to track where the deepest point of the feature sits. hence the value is 5768.98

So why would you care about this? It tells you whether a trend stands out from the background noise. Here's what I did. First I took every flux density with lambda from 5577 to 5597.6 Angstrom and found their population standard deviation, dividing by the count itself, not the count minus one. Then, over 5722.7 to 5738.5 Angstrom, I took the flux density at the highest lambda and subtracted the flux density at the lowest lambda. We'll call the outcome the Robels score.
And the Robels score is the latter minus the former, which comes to -1.2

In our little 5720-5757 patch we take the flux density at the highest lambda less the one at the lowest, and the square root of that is 1.02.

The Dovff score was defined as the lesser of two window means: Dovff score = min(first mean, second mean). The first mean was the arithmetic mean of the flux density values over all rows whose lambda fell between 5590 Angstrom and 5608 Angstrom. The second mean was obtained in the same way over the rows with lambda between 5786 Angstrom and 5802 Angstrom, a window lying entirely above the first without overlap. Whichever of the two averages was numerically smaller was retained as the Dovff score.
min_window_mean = 23.8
